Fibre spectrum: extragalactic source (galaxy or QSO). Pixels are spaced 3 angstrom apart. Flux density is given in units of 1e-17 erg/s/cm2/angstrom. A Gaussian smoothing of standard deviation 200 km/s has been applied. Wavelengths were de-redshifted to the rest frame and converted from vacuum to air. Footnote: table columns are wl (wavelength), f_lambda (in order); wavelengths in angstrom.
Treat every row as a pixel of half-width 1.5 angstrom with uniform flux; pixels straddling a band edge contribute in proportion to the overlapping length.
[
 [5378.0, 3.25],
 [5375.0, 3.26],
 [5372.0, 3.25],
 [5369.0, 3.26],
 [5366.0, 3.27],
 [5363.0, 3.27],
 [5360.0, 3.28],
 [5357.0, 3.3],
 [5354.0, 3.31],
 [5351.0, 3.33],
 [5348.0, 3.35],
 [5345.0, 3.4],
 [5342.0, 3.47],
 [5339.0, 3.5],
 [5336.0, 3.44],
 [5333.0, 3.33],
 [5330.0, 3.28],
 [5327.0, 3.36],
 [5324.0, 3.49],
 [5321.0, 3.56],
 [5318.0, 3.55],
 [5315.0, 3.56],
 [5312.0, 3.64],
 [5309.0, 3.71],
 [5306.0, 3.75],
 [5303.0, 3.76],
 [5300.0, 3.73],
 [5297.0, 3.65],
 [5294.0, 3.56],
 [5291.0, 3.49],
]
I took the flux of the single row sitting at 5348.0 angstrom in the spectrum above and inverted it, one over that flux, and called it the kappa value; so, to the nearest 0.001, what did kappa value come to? 0.299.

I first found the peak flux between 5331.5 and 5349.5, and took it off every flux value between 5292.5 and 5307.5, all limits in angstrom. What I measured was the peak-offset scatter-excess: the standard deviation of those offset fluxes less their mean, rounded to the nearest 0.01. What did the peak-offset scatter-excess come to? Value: -0.11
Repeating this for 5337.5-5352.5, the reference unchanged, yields 0.16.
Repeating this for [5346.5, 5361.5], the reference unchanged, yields 0.21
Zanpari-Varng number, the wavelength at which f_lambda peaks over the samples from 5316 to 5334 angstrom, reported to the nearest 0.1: 5321.0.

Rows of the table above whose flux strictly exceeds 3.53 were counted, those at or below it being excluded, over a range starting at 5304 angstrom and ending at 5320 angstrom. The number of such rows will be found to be 5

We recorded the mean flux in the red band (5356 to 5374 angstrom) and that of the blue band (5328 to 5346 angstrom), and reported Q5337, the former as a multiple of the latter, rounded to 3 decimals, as 0.961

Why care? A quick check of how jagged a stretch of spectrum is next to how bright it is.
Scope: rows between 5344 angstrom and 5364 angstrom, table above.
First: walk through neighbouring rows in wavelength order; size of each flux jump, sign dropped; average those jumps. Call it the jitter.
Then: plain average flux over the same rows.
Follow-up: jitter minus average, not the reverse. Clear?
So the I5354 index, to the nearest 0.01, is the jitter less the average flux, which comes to -3.30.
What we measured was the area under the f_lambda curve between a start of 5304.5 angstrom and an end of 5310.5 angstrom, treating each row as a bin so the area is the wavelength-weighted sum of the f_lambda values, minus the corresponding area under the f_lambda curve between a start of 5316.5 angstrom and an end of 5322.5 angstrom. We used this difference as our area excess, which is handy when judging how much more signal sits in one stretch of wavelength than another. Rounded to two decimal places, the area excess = 1.05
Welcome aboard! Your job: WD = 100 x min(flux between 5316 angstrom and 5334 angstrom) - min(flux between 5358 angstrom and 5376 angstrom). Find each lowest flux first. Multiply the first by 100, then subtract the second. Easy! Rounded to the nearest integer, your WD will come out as 325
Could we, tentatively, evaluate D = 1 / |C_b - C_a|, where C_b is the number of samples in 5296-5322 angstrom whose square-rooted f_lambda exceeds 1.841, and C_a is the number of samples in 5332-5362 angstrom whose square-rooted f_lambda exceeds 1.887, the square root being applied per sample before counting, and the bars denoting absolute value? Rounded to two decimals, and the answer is 0.11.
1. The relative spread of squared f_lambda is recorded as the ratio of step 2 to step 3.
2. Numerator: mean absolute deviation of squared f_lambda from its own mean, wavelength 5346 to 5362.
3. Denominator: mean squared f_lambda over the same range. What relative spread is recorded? 0.01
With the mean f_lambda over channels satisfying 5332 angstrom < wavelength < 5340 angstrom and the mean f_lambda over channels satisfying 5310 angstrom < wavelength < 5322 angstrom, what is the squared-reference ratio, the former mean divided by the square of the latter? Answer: 0.267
